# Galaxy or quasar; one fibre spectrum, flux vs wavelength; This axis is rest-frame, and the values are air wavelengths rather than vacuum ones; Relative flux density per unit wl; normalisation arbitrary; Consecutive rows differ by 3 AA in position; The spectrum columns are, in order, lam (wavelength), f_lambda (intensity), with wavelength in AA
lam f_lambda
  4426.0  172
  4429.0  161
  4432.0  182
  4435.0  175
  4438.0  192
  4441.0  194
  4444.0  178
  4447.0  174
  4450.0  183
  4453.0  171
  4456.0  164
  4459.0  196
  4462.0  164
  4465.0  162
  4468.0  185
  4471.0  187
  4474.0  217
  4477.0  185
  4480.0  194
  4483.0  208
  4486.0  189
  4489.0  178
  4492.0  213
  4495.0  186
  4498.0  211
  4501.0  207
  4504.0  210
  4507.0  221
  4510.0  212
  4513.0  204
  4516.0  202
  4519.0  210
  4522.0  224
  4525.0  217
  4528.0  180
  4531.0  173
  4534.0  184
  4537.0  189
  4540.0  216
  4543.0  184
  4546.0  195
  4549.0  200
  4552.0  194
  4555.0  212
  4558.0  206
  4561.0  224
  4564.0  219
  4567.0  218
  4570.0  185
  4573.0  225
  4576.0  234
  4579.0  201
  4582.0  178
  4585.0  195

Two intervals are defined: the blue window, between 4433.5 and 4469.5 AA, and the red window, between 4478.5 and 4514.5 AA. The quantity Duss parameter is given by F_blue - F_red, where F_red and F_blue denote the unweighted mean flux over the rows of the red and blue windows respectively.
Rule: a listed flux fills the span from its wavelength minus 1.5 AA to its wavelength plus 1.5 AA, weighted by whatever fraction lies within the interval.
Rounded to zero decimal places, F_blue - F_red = -25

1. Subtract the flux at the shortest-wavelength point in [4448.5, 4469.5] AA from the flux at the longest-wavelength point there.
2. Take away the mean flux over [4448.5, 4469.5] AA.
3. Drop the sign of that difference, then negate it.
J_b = -173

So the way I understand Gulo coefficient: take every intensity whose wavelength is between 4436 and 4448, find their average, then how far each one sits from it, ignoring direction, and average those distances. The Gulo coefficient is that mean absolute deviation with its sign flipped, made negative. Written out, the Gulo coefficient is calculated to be -8.5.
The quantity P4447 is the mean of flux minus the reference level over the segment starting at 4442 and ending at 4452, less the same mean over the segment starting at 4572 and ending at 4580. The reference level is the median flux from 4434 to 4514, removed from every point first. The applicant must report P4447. -42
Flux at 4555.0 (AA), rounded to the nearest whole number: 212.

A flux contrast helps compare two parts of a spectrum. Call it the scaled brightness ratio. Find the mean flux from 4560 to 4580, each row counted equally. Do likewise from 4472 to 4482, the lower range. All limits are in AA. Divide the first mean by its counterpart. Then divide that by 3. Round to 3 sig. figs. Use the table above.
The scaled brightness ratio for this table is 0.361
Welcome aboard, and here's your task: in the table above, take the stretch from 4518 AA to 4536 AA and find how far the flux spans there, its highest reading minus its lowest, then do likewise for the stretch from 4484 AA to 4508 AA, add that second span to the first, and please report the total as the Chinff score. 94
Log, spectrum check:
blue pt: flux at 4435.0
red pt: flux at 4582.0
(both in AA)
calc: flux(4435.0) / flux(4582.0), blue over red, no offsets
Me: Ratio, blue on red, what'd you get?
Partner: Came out 0.98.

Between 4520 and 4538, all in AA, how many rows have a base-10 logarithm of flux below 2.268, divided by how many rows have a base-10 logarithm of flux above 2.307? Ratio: 1.5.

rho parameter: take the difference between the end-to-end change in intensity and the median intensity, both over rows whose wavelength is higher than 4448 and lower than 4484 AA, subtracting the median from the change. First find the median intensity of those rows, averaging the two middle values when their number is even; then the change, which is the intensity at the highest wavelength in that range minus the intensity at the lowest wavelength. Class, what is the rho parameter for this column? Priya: -160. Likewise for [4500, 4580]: -213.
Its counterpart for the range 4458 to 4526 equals -183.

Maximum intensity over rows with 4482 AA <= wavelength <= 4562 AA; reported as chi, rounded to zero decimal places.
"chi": 224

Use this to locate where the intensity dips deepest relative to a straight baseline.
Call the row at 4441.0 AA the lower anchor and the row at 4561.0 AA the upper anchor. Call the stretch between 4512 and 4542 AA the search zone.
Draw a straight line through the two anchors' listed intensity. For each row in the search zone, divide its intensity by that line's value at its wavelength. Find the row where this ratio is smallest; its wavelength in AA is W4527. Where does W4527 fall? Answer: 4531.0 AA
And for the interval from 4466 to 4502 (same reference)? 4489.0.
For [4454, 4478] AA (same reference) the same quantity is 4465.0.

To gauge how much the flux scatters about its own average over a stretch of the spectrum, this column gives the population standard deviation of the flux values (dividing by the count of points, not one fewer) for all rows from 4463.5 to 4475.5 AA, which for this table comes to 19.5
